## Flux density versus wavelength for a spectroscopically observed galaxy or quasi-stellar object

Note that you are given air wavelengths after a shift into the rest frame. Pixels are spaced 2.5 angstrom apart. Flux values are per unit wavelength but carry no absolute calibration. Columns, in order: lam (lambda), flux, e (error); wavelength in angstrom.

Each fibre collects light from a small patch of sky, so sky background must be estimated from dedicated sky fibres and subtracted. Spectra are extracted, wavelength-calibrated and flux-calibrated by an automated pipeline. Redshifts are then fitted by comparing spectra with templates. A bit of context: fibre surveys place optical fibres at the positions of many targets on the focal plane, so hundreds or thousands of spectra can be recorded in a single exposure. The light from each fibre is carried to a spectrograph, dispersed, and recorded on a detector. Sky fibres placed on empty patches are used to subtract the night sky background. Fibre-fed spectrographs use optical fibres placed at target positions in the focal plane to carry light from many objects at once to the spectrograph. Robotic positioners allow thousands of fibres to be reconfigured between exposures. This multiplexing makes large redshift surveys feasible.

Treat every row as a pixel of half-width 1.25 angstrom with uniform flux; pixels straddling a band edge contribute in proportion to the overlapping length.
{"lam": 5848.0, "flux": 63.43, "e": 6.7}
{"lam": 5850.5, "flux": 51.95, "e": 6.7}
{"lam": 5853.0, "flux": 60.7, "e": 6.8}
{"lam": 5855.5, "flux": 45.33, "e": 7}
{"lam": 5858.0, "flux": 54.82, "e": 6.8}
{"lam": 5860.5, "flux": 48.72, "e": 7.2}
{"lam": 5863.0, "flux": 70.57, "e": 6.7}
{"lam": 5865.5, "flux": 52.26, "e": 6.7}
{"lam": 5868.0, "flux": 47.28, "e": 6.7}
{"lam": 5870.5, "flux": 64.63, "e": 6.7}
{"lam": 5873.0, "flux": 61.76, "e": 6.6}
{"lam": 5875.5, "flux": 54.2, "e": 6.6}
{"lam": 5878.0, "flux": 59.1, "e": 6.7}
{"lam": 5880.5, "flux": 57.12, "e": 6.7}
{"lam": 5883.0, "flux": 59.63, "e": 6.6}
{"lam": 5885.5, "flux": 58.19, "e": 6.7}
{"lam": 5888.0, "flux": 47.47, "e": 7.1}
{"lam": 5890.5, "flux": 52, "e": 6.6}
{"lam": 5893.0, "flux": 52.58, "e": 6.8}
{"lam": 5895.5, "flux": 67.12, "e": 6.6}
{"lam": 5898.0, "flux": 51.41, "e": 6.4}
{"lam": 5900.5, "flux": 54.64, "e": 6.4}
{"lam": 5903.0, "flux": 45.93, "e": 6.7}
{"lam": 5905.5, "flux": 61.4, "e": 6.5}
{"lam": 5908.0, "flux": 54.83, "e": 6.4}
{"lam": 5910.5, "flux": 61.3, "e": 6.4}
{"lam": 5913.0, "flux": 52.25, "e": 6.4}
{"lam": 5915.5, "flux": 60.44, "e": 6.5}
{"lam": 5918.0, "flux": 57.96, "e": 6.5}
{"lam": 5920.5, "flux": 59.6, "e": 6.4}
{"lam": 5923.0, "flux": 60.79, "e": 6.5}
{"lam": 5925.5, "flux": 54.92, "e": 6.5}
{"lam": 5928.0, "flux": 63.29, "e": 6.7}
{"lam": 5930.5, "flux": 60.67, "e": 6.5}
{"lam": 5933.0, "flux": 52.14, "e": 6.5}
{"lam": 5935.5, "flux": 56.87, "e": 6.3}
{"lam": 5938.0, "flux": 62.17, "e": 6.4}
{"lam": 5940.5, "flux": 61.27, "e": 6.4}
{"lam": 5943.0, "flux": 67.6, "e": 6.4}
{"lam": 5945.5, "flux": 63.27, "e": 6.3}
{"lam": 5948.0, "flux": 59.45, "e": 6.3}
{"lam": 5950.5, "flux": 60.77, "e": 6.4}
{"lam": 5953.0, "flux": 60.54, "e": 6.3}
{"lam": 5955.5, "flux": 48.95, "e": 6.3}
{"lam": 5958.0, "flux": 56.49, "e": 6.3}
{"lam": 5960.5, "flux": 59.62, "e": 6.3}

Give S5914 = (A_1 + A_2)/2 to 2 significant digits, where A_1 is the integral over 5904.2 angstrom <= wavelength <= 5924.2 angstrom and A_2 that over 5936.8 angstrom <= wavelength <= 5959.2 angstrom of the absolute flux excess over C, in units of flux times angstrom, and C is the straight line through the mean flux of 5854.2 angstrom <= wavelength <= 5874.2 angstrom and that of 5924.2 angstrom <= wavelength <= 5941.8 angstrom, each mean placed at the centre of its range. 70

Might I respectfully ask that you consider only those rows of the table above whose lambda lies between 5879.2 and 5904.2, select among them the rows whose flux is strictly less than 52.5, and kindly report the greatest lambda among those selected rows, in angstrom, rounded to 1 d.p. 5903.0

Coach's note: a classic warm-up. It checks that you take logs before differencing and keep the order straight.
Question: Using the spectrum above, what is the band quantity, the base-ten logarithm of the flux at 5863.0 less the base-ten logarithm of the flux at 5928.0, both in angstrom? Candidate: 0.05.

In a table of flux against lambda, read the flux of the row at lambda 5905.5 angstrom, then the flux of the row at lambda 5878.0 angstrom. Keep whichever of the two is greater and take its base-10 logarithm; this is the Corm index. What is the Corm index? 1.788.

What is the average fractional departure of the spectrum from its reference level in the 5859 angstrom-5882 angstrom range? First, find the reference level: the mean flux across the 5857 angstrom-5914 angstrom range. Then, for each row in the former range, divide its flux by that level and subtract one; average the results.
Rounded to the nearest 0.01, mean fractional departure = 0.02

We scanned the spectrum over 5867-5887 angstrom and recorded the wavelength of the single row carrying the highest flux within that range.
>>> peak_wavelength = 5870.5 angstrom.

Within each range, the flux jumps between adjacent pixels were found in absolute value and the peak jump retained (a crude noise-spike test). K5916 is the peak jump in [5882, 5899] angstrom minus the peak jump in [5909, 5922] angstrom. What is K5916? 7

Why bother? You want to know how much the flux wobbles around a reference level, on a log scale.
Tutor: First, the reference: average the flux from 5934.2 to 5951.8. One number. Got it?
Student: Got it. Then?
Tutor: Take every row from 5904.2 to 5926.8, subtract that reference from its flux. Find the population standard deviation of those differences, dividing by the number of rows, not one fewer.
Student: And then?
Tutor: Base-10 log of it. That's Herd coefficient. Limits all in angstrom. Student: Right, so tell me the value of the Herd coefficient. 0.50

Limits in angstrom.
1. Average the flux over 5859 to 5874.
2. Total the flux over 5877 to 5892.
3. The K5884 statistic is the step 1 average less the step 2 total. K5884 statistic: -276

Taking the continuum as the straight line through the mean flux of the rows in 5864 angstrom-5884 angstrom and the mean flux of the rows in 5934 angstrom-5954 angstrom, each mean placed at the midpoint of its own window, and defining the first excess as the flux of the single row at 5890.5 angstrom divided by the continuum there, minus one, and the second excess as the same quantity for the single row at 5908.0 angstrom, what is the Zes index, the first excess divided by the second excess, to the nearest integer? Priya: 1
